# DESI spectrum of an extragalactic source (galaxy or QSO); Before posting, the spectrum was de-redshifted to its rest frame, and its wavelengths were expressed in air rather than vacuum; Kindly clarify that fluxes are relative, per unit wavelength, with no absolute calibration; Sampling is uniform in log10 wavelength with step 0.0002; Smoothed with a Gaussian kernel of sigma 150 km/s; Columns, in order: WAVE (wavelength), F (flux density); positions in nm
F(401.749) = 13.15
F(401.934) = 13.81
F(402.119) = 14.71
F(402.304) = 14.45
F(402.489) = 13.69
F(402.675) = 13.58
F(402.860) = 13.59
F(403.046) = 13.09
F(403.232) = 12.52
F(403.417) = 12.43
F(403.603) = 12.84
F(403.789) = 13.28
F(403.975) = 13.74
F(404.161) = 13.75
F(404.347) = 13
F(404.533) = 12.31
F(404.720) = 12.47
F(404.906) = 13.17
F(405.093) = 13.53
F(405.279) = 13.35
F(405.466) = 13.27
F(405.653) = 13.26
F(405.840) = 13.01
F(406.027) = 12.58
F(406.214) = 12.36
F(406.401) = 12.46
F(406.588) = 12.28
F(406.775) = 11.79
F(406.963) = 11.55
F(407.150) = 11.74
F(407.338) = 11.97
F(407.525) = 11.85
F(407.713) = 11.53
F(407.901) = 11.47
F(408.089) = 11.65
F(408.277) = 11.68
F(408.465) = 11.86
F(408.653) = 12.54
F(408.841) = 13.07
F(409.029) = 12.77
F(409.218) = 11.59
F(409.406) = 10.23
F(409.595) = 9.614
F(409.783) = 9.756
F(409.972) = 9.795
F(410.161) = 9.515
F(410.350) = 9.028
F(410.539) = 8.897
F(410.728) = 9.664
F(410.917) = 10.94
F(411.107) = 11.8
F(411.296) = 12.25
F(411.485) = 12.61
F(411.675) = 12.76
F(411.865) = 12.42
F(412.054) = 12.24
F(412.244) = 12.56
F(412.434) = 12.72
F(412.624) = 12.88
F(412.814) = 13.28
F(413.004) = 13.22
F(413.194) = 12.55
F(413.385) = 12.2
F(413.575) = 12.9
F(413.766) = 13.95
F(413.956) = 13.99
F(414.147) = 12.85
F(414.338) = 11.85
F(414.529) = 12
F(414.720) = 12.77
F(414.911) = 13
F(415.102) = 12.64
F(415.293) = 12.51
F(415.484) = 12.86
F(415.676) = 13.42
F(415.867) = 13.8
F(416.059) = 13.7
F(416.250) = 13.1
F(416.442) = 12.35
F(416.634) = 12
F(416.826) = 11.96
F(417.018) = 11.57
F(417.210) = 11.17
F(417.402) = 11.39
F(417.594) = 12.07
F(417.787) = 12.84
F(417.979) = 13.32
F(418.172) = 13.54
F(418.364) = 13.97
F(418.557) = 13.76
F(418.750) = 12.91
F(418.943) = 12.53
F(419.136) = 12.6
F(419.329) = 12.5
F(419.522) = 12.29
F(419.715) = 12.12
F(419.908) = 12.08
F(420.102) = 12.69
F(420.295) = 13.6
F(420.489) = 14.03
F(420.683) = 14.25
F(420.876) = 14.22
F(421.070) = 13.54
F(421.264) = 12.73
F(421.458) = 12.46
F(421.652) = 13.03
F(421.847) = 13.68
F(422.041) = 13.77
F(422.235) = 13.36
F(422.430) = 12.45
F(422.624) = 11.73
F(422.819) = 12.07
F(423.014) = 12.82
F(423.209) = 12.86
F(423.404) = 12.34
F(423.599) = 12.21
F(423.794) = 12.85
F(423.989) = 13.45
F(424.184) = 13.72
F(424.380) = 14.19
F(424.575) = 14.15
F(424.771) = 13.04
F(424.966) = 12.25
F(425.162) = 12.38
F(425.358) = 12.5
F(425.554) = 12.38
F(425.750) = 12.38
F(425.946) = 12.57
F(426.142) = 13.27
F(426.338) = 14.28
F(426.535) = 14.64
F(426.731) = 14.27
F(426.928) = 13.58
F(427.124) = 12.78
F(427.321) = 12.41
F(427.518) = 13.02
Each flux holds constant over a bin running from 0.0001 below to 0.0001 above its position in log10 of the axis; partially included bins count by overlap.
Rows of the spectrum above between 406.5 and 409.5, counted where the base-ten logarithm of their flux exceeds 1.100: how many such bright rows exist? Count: 2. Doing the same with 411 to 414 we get 9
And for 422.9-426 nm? 8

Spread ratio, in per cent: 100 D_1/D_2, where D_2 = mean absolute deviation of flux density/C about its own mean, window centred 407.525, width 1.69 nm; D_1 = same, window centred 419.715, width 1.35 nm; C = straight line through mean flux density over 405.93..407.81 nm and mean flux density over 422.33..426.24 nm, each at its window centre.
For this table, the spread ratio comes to 233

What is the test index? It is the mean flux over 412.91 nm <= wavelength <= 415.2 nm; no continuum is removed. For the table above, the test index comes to 12.8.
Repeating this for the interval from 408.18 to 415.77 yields 12.0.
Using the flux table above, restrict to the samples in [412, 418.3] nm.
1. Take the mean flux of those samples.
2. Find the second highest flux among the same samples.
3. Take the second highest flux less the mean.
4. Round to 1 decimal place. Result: 1.2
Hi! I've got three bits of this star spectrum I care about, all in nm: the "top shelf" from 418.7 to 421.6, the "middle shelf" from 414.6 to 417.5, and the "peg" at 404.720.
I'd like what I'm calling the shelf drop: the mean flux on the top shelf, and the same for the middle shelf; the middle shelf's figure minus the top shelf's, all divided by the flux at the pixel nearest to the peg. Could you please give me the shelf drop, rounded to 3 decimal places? -0.034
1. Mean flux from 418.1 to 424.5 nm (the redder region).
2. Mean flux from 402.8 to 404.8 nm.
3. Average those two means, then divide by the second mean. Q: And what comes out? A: 1.002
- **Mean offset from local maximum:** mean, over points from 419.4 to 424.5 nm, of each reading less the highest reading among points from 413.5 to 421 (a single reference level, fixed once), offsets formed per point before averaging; -1.23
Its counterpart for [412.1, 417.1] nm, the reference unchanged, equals -1.46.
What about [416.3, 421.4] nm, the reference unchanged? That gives -1.48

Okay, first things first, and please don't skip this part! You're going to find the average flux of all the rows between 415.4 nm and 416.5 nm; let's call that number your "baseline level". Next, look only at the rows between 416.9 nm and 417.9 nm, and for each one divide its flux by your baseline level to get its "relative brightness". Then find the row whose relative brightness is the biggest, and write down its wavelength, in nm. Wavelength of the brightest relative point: 417.787 nm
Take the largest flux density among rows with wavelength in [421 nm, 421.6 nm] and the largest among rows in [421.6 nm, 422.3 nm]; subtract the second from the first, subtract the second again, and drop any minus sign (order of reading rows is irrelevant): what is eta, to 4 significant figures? 14.00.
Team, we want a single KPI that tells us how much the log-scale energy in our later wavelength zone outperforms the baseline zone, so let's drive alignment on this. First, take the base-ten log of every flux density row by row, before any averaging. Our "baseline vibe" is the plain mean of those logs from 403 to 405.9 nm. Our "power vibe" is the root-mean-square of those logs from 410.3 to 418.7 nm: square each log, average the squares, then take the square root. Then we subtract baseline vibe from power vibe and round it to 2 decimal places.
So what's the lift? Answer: -0.02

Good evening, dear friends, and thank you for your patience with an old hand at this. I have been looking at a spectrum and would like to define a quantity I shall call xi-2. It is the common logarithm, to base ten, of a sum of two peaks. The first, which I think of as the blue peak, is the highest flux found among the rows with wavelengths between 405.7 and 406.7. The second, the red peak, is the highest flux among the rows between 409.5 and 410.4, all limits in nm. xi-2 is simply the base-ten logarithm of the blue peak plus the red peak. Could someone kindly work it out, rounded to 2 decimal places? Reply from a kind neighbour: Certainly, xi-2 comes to 1.36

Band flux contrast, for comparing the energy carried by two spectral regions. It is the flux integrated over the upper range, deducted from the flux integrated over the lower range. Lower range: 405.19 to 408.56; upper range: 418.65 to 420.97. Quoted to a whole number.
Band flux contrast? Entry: 11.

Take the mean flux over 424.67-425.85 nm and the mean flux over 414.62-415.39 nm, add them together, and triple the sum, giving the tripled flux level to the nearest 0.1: 75.7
